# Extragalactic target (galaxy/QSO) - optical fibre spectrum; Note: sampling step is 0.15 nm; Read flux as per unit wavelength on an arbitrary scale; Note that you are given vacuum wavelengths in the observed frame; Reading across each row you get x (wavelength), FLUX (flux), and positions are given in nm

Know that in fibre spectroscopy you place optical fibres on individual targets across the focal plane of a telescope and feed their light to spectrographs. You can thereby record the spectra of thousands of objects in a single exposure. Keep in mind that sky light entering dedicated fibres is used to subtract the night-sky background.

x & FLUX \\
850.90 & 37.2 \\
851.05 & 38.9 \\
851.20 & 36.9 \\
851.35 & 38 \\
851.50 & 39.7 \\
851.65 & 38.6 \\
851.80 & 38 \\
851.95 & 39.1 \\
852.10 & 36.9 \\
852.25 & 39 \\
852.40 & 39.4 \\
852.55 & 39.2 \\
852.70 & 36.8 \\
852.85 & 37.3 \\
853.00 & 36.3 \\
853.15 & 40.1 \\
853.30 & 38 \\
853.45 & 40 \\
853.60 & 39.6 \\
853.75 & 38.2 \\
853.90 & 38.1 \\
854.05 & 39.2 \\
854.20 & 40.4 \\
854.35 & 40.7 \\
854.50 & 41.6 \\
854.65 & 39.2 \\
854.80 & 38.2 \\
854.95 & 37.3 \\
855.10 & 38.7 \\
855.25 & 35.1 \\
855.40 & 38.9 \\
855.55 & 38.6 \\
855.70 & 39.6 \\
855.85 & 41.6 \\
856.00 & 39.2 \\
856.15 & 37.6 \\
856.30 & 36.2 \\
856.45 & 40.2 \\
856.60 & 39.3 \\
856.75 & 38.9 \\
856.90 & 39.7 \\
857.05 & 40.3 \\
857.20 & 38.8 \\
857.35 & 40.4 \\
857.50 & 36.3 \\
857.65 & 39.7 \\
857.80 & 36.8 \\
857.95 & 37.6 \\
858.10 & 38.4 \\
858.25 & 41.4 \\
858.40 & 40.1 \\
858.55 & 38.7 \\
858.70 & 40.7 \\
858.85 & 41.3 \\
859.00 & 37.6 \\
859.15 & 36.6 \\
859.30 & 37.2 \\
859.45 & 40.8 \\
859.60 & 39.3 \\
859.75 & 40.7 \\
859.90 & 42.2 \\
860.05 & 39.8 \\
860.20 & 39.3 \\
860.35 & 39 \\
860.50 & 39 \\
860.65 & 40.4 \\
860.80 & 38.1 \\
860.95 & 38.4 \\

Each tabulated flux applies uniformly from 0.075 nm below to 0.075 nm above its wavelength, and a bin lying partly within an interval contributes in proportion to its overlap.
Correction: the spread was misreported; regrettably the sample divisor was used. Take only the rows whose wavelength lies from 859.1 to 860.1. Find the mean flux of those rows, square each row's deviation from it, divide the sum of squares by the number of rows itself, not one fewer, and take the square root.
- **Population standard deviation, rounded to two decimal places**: 1.86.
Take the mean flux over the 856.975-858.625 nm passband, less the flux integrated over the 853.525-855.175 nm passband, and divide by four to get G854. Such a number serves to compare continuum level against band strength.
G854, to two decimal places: -6.43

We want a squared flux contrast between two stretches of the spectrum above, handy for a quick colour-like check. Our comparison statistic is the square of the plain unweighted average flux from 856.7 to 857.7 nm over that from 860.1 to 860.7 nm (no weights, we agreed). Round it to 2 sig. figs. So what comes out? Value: 0.99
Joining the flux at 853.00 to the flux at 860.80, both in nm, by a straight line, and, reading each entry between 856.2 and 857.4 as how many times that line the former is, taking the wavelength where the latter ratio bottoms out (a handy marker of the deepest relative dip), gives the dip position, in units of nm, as 856.30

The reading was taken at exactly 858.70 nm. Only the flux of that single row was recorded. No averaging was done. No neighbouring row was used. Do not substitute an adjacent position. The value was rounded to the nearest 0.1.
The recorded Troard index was 40.7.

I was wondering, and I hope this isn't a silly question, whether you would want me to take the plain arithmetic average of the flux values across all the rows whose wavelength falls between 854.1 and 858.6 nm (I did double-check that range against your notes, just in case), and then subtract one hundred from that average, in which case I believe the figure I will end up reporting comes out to -61.0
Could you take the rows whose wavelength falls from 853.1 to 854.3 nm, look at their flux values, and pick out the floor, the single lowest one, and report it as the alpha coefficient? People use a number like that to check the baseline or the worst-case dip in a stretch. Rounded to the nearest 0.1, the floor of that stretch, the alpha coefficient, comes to 38.0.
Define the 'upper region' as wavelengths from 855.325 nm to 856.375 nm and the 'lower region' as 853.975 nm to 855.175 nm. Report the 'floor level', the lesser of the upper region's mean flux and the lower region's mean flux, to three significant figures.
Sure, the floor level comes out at 38.8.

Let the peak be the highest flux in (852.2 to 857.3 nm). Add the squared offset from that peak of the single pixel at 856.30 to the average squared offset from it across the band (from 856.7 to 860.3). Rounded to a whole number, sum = 37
